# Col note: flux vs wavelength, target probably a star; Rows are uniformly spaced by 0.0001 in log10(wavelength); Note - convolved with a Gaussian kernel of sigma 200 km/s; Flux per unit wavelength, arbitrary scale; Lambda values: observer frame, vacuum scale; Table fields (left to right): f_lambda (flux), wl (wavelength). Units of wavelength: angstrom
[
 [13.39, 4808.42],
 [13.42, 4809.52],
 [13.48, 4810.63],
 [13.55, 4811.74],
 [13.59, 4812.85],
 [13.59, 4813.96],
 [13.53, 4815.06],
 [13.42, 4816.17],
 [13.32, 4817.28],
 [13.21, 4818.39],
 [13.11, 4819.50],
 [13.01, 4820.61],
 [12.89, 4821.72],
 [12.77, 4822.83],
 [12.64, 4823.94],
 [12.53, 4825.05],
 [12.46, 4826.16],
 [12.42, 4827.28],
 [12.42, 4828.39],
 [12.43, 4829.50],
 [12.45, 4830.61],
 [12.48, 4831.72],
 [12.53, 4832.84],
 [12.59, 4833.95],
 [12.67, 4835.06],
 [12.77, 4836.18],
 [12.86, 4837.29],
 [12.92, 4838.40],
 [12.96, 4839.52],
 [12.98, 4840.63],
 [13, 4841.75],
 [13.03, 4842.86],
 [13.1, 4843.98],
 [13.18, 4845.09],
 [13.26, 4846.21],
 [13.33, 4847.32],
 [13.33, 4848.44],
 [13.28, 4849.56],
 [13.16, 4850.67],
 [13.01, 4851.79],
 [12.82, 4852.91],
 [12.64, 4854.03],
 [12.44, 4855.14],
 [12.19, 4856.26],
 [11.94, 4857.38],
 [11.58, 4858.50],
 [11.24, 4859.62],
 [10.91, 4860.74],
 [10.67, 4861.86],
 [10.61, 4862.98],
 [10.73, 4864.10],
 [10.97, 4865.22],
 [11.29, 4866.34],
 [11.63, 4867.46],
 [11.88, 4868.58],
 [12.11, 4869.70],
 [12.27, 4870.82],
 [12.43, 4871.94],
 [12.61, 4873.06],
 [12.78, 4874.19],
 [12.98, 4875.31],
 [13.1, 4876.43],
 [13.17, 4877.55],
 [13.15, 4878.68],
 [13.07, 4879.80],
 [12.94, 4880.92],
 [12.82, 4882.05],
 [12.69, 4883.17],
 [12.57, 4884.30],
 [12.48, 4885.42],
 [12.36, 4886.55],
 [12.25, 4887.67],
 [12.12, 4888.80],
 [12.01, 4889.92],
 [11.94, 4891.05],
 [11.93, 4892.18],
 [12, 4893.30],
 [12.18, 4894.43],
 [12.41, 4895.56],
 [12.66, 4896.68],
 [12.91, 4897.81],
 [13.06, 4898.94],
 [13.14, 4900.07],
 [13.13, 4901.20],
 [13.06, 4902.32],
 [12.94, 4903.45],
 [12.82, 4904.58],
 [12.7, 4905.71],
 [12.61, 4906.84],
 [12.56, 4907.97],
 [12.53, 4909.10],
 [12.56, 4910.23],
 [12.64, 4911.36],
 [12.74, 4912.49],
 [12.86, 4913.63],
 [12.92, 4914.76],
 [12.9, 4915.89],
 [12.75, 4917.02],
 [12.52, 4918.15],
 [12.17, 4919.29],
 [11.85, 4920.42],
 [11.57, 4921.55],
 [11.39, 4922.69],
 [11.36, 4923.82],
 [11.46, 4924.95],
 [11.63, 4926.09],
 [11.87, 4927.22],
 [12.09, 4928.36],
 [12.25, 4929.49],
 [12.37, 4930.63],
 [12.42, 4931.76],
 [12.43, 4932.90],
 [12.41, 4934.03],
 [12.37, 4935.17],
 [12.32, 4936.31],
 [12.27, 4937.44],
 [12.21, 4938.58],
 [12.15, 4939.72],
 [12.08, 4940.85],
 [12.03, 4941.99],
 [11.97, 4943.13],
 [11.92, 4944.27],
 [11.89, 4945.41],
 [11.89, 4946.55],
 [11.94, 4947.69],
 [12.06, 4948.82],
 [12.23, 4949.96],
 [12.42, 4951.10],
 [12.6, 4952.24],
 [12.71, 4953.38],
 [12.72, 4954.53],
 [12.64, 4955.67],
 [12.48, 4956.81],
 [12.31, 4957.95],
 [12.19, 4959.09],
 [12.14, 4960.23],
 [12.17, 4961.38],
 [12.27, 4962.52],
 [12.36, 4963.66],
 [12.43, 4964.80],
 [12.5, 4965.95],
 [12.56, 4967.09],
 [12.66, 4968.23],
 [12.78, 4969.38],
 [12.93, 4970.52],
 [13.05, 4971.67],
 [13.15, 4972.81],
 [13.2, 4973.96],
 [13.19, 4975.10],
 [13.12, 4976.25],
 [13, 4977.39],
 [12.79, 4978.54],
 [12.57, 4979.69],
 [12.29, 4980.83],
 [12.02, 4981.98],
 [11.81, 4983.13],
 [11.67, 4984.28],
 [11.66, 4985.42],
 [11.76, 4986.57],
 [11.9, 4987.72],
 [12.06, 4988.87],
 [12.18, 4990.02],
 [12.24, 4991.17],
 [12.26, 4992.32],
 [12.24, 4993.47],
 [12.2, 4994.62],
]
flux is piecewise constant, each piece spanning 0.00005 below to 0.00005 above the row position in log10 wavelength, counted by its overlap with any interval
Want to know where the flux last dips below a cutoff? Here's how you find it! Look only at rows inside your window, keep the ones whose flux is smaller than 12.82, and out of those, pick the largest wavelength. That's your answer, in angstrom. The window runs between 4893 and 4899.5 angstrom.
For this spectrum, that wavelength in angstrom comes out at 4896.68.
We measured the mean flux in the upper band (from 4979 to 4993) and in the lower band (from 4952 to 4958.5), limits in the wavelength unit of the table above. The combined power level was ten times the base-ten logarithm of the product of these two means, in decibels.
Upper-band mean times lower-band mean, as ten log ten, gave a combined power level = 21.8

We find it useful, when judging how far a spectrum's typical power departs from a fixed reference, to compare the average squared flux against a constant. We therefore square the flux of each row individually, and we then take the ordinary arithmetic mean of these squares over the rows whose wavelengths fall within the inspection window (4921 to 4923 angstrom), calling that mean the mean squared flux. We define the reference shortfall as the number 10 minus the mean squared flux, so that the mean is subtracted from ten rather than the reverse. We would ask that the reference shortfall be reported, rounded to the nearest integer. -122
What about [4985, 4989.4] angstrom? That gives -130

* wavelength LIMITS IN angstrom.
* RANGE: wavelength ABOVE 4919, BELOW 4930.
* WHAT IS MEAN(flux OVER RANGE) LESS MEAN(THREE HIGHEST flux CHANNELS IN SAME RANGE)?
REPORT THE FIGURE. -0.41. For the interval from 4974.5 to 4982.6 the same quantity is -0.39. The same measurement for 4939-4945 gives -0.06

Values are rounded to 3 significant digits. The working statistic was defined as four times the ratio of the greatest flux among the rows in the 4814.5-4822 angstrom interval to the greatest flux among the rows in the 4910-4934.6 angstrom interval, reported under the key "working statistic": 4.19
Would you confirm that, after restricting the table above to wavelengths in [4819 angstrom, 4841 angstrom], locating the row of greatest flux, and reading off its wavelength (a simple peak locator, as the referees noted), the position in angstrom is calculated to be 4819.50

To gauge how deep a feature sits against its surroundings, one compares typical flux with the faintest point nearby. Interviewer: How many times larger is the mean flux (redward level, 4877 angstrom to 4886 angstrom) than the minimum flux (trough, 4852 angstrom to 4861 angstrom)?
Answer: 1.18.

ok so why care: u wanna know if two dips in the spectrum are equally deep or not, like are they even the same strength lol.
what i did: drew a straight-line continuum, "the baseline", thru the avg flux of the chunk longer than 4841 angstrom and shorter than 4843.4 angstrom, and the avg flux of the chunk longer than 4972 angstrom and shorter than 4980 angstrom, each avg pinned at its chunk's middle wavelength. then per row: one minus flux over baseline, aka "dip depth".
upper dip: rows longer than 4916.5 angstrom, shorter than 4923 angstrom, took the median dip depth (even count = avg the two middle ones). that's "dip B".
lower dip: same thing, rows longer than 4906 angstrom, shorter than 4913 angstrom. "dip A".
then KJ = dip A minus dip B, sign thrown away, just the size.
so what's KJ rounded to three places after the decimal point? 0.044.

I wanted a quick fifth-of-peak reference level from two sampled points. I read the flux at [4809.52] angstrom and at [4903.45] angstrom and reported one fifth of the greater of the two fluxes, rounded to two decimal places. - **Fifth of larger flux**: 2.68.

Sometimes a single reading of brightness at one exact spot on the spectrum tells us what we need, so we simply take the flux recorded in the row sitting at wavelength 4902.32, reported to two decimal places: 13.06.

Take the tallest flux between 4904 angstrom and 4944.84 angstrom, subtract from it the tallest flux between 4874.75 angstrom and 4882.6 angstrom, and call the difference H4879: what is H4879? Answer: -0.25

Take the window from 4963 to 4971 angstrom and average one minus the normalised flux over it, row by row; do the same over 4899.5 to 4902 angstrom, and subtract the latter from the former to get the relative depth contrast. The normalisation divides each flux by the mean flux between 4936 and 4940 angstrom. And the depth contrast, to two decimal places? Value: 0.04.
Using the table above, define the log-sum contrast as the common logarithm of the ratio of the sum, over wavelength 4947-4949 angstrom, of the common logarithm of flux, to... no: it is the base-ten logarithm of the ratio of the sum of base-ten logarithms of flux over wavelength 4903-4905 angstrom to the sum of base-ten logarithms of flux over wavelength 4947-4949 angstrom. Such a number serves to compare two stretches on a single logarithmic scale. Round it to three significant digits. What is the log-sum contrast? 0.0122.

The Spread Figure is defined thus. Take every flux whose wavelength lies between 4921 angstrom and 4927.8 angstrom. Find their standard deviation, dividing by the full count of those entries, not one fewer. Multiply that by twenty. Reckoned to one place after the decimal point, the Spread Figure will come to 3.5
